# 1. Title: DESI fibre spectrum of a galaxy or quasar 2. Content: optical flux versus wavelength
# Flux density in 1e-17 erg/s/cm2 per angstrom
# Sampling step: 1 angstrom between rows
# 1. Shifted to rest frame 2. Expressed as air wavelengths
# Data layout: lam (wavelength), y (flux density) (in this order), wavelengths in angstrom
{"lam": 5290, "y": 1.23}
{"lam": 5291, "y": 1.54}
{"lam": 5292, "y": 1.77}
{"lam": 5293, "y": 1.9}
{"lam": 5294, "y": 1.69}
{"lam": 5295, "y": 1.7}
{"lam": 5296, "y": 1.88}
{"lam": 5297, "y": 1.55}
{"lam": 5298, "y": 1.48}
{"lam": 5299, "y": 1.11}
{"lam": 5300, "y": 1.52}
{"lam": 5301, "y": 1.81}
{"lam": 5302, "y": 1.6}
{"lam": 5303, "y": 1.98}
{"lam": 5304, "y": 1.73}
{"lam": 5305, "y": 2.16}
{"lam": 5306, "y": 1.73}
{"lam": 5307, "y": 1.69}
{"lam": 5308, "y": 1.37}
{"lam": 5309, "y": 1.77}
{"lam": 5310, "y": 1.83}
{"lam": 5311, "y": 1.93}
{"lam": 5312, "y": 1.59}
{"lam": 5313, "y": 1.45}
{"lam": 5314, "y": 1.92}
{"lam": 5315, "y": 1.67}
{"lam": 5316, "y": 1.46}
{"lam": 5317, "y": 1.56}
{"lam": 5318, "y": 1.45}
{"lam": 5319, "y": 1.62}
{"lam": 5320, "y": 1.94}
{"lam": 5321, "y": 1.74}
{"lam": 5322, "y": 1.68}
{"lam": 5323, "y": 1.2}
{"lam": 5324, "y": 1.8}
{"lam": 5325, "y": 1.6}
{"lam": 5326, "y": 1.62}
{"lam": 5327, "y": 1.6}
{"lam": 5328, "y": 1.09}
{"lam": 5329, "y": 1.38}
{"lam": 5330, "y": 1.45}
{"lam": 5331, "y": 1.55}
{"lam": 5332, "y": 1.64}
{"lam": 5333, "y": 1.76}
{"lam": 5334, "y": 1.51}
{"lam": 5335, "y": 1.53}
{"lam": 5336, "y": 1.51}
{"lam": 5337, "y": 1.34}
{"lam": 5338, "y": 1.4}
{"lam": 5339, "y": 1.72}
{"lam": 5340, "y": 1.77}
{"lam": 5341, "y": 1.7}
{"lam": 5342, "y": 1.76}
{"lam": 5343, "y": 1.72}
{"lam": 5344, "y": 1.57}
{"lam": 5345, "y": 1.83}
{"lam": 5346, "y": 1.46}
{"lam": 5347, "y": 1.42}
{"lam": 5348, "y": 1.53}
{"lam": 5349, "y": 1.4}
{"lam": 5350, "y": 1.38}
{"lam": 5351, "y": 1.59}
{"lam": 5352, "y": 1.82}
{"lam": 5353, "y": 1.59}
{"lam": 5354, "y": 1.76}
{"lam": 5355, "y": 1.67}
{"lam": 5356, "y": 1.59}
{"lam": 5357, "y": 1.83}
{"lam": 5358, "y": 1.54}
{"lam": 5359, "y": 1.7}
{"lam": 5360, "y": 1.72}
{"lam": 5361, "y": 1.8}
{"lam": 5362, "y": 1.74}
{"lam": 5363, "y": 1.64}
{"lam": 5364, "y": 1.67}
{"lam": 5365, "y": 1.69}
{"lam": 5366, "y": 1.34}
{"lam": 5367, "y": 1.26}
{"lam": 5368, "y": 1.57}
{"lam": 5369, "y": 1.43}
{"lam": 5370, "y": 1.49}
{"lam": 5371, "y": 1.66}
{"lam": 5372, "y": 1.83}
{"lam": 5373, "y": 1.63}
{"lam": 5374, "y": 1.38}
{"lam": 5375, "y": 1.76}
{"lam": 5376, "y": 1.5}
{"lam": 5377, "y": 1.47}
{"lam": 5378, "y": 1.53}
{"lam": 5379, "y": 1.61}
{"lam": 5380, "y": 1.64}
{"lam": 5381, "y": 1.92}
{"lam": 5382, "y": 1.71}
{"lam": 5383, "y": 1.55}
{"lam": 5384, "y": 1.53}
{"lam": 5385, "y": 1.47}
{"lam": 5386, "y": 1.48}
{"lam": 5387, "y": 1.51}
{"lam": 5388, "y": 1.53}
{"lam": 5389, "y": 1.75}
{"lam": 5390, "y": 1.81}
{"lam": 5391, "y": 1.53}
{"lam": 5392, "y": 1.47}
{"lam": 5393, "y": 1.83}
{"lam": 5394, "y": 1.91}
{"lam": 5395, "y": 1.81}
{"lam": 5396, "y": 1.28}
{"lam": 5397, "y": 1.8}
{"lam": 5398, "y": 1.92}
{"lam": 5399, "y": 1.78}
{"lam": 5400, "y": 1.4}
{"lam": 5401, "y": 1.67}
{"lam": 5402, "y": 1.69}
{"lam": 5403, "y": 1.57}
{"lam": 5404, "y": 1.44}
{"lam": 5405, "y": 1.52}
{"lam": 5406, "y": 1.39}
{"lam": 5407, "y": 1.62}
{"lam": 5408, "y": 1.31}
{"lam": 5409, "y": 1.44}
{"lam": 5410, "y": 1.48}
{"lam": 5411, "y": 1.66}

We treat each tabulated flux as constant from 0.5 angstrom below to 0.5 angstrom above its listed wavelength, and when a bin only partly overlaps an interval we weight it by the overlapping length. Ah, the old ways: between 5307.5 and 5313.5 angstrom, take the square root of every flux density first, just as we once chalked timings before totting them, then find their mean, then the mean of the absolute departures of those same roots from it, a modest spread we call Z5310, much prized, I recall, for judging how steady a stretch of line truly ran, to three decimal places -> 0.073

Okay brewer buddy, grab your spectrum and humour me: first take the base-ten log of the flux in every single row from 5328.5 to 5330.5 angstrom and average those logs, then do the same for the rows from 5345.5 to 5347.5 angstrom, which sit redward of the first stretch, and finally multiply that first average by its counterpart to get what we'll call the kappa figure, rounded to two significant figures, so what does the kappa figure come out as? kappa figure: 0.024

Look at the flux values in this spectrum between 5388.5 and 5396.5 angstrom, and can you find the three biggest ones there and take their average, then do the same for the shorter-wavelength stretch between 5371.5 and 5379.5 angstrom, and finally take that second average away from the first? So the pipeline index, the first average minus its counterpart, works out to 0.11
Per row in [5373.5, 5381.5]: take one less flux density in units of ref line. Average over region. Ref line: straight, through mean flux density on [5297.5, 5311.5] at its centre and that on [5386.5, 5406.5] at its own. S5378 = 0.026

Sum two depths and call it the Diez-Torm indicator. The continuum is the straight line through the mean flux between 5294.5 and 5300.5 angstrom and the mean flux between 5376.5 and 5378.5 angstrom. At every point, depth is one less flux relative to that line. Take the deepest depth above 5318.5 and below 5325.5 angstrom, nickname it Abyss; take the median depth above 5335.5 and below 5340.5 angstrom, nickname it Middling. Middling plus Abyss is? 0.22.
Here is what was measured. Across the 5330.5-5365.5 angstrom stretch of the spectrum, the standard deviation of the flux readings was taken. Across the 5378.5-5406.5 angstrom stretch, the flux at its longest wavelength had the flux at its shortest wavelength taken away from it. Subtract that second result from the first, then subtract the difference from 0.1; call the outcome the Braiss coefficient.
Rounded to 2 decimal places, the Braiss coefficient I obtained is -0.26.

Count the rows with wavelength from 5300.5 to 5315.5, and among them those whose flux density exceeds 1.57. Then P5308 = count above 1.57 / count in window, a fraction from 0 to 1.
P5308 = 0.87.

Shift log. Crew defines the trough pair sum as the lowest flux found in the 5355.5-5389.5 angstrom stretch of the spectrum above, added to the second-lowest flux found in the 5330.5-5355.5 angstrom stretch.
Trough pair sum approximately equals 2.64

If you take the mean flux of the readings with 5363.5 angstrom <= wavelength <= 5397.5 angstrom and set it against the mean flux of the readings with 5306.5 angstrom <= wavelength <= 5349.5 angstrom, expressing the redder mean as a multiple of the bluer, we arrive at 1.00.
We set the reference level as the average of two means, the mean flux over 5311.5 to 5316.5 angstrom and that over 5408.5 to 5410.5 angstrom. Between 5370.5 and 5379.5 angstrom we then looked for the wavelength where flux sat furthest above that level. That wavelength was 5372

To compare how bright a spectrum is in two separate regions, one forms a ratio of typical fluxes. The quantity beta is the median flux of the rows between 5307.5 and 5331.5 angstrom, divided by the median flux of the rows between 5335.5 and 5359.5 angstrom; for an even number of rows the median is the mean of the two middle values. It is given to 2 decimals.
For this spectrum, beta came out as 1.01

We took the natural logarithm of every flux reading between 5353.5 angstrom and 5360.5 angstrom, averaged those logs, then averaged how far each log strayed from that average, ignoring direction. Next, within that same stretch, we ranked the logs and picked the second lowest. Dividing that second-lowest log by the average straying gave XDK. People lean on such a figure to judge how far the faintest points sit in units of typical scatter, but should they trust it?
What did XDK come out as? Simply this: 10.4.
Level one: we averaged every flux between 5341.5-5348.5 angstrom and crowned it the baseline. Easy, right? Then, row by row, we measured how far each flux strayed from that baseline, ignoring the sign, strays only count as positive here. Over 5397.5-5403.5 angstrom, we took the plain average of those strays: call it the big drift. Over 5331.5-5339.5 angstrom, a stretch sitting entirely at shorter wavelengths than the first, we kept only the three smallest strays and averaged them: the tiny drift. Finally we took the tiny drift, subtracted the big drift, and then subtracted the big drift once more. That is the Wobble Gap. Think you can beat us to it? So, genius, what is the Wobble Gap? -0.22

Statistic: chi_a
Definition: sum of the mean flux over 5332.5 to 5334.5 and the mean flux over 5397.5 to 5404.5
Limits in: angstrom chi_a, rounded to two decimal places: 3.27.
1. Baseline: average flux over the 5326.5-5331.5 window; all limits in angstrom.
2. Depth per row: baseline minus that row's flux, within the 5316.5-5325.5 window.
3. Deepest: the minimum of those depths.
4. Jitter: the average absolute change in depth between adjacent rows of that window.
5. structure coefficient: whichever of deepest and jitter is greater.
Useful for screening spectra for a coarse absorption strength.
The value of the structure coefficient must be 0.27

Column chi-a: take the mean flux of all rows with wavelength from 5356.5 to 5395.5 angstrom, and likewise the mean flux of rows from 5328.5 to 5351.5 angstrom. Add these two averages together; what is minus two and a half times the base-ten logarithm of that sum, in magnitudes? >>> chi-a -1.257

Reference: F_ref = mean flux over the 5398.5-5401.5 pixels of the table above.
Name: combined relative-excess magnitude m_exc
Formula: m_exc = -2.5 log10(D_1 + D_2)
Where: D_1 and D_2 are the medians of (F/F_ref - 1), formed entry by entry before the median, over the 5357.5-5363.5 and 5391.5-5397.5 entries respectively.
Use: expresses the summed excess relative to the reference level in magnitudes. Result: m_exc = 1.90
